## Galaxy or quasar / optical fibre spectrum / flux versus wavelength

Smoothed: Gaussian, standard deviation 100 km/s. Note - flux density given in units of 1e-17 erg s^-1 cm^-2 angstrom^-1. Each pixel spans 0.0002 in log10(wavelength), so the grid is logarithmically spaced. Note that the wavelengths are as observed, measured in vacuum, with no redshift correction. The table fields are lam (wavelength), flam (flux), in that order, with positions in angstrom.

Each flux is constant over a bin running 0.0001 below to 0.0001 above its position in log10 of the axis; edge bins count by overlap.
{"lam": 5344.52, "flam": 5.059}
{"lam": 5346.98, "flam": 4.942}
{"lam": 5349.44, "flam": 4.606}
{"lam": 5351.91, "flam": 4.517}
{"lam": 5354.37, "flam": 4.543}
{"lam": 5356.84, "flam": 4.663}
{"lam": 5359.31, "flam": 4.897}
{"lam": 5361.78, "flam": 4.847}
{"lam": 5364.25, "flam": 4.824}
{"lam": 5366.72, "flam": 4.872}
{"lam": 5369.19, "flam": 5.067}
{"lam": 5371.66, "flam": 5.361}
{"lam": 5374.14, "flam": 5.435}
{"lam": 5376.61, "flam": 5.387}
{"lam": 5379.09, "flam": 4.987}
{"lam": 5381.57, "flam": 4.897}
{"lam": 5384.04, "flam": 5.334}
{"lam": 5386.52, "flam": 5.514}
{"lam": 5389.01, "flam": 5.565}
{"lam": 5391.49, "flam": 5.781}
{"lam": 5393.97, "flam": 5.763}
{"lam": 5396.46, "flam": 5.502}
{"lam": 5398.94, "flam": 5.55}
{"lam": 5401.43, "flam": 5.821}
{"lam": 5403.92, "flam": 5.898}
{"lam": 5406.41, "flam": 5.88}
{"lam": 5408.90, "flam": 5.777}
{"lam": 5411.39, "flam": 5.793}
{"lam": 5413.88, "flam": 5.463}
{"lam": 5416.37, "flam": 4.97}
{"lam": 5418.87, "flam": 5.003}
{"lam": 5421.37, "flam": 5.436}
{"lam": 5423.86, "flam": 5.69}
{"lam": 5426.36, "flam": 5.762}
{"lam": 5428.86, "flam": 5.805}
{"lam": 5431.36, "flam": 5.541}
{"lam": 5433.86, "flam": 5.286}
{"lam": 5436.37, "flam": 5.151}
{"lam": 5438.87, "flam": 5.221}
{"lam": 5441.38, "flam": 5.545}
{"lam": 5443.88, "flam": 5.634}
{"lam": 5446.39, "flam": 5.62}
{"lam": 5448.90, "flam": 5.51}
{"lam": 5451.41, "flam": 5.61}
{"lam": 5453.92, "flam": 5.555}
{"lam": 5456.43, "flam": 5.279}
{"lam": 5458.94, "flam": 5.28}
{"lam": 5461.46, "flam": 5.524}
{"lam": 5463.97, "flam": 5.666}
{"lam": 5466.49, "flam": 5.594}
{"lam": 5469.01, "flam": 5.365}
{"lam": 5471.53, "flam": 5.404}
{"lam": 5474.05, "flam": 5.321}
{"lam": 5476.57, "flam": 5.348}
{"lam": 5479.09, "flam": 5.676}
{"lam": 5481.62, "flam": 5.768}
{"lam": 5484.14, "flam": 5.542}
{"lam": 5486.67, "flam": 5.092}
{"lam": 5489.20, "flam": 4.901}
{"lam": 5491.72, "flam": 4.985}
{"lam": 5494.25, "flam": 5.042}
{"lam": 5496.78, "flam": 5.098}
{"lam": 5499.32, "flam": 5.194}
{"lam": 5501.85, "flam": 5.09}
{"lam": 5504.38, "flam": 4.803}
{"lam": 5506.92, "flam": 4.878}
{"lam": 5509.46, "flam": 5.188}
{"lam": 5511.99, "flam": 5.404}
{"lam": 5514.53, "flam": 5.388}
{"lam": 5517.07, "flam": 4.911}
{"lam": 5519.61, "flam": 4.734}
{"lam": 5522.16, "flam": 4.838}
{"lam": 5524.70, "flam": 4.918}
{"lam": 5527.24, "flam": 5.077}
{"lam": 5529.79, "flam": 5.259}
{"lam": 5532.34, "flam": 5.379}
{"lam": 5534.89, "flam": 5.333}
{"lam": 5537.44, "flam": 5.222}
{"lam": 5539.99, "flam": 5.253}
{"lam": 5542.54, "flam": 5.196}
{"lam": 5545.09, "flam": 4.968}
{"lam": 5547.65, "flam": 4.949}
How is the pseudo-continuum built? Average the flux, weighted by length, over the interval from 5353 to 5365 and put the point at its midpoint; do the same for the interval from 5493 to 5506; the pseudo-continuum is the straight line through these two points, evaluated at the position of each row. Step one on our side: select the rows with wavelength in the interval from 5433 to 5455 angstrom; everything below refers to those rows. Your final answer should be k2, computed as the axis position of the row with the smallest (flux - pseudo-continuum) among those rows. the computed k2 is 5436.37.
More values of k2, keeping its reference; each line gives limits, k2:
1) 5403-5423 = 5416.37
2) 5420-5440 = 5436.37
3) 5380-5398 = 5381.57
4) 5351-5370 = 5351.91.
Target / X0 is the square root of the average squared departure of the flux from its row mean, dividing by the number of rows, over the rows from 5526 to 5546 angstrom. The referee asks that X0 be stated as 0.12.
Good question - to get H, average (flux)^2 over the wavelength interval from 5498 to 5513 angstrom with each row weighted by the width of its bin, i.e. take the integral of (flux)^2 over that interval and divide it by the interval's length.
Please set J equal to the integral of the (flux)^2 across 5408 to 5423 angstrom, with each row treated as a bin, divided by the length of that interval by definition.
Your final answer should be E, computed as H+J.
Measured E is 55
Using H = 25.9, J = 29.3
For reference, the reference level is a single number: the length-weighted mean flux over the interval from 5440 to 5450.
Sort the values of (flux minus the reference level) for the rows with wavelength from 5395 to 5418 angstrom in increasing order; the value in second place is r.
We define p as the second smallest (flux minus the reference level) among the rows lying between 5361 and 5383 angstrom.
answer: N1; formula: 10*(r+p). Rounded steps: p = -0.7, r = -0.11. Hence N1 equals -8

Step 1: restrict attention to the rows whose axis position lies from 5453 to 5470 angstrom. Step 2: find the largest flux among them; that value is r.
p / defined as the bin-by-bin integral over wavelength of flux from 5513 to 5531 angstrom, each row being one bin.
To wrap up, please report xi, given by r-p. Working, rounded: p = 90.4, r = 5.666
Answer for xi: -85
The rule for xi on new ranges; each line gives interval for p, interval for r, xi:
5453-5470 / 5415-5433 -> -87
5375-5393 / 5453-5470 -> -91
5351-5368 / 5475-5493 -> -75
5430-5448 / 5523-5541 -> -92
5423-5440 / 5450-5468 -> -88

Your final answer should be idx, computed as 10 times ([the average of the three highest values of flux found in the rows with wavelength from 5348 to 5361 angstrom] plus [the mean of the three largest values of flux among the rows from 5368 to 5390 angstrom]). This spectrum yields 102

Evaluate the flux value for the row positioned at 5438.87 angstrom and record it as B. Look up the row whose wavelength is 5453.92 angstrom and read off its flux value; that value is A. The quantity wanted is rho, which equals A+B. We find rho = 10.78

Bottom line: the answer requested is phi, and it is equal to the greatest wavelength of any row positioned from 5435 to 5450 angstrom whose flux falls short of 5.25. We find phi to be 5438.87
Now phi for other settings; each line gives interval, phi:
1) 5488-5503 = 5501.85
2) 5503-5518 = 5517.07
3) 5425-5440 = 5438.87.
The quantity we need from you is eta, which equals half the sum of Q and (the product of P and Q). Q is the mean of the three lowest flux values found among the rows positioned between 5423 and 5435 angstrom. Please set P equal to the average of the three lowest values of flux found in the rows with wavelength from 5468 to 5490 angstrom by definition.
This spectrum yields 16.8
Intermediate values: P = 5.10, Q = 5.5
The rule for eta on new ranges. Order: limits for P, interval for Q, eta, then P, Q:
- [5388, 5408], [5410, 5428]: 16.8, 5.54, 5.1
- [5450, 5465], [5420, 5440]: 16.6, 5.36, 5.2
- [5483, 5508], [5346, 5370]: 13.3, 4.86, 4.6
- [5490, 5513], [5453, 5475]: 15.6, 4.89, 5.3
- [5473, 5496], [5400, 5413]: 17.3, 4.98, 5.8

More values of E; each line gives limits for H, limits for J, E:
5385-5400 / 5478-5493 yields 60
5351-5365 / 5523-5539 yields 49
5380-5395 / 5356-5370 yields 54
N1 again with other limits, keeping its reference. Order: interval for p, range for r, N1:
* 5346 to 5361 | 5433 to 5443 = -14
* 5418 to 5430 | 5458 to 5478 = -4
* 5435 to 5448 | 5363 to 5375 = -11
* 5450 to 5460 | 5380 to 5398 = -5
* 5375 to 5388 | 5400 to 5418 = -7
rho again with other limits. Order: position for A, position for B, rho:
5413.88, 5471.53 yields 10.87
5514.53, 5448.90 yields 10.90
